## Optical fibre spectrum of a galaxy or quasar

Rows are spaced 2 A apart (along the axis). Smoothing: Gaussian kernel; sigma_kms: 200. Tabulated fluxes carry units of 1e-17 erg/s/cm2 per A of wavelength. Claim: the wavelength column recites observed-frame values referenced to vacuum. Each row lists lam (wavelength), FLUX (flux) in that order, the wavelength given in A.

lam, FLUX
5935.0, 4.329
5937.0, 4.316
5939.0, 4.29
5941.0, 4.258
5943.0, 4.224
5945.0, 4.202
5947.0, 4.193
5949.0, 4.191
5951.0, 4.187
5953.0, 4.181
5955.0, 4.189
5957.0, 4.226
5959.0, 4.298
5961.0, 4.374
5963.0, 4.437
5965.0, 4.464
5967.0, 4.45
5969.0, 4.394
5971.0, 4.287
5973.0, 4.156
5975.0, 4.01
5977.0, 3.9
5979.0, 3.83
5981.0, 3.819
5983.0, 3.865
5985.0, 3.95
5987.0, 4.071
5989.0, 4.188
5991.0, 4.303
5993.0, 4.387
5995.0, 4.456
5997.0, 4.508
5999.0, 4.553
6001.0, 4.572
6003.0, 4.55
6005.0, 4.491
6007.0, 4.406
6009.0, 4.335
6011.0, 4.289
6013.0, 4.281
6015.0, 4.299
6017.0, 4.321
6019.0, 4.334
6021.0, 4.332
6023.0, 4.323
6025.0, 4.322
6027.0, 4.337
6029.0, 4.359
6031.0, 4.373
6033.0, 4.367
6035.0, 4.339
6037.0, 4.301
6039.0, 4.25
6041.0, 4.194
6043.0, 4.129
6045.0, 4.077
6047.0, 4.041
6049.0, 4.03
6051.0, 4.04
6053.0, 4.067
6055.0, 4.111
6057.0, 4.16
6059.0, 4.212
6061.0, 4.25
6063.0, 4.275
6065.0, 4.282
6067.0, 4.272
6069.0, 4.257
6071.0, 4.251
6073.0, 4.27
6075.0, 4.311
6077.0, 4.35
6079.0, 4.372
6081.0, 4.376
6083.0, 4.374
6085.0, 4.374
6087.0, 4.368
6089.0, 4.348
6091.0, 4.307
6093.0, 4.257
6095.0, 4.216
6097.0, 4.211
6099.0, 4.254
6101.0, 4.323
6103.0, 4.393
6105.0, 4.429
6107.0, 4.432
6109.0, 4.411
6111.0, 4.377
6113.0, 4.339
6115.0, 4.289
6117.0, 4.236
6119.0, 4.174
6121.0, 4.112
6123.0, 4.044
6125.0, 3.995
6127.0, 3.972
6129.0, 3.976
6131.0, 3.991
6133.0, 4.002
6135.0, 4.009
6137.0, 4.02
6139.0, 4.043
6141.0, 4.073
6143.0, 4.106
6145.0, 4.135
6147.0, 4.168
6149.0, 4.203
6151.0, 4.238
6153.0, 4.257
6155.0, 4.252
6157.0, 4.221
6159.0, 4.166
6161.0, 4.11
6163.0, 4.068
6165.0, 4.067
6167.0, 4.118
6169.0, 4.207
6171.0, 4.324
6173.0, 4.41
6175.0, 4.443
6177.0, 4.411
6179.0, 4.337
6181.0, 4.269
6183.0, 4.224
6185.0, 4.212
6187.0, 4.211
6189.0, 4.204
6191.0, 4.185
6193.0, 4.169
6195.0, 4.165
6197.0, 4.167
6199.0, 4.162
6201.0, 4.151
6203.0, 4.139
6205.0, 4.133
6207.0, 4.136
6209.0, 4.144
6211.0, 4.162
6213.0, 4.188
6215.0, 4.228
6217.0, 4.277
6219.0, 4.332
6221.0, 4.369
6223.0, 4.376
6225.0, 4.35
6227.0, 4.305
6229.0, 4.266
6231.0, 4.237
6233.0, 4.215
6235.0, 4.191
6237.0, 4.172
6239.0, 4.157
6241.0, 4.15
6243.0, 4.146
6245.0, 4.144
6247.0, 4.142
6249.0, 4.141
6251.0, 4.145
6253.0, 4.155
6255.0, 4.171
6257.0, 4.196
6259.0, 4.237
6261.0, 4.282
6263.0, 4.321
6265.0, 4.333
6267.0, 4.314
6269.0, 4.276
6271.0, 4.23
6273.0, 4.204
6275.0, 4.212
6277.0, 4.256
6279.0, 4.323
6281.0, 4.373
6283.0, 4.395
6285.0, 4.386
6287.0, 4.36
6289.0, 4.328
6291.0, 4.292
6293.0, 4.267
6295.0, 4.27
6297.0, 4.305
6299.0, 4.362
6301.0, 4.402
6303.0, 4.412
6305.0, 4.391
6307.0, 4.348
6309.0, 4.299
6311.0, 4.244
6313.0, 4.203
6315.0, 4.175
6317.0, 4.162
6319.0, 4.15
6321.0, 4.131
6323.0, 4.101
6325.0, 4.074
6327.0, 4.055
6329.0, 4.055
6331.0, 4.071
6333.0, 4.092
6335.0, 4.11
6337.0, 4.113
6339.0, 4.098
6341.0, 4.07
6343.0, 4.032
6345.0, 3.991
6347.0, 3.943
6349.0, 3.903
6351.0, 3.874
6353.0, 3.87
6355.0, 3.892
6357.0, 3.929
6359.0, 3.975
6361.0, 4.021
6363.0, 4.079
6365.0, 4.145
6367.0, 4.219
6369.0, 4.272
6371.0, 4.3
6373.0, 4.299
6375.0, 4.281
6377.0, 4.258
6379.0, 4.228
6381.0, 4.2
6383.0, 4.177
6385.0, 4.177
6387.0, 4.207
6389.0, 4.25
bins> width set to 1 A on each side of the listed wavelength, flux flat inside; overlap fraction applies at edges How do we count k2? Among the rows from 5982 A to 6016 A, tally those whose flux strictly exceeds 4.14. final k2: 14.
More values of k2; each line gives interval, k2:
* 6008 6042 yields 17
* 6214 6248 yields 17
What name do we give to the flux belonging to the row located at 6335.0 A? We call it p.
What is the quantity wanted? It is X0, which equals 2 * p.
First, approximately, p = 4.11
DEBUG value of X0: 8.22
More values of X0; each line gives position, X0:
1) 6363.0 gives 8.16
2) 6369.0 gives 8.54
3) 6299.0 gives 8.72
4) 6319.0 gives 8.30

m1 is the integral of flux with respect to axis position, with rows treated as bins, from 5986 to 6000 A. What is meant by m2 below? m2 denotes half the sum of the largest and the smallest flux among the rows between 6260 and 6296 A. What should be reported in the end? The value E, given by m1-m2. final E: 57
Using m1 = 61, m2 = 4.30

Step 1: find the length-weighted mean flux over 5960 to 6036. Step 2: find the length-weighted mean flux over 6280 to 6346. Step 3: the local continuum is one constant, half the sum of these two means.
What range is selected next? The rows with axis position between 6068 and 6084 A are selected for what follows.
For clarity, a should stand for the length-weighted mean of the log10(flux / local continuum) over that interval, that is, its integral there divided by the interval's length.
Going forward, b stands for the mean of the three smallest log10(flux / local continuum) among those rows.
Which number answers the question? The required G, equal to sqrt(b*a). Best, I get 0.002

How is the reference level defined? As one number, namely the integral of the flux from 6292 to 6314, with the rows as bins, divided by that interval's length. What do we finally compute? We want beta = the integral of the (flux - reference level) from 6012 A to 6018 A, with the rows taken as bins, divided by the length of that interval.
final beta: -0.02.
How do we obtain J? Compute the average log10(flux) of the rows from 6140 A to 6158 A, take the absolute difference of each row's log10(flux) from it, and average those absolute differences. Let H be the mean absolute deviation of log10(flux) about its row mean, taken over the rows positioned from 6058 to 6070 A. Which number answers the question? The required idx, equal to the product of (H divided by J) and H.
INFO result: 0.0006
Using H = 0.0019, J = 0.0058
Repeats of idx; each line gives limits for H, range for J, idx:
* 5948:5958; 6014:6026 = 0.0021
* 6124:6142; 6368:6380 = 0.0033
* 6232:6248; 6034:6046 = 0.0006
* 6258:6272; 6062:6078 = 0.0046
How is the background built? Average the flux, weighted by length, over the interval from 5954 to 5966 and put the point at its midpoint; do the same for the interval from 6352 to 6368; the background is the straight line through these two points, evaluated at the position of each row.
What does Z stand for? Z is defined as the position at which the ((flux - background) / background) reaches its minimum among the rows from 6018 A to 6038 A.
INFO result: 6037.0 A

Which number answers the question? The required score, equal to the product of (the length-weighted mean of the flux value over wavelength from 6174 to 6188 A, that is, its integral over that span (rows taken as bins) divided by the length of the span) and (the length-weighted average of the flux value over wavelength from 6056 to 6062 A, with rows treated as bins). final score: 18.1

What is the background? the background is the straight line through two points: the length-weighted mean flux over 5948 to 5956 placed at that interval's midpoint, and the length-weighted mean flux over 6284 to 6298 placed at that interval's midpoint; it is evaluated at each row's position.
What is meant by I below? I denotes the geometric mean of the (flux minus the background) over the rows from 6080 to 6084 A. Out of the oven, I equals 0.14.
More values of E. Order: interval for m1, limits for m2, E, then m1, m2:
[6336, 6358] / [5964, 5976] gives 83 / 87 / 4.24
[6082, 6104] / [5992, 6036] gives 90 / 95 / 4.43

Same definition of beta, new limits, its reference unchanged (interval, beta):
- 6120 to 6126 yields -0.27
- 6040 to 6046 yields -0.19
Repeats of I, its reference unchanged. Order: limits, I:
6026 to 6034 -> 0.14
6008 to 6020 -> 0.10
